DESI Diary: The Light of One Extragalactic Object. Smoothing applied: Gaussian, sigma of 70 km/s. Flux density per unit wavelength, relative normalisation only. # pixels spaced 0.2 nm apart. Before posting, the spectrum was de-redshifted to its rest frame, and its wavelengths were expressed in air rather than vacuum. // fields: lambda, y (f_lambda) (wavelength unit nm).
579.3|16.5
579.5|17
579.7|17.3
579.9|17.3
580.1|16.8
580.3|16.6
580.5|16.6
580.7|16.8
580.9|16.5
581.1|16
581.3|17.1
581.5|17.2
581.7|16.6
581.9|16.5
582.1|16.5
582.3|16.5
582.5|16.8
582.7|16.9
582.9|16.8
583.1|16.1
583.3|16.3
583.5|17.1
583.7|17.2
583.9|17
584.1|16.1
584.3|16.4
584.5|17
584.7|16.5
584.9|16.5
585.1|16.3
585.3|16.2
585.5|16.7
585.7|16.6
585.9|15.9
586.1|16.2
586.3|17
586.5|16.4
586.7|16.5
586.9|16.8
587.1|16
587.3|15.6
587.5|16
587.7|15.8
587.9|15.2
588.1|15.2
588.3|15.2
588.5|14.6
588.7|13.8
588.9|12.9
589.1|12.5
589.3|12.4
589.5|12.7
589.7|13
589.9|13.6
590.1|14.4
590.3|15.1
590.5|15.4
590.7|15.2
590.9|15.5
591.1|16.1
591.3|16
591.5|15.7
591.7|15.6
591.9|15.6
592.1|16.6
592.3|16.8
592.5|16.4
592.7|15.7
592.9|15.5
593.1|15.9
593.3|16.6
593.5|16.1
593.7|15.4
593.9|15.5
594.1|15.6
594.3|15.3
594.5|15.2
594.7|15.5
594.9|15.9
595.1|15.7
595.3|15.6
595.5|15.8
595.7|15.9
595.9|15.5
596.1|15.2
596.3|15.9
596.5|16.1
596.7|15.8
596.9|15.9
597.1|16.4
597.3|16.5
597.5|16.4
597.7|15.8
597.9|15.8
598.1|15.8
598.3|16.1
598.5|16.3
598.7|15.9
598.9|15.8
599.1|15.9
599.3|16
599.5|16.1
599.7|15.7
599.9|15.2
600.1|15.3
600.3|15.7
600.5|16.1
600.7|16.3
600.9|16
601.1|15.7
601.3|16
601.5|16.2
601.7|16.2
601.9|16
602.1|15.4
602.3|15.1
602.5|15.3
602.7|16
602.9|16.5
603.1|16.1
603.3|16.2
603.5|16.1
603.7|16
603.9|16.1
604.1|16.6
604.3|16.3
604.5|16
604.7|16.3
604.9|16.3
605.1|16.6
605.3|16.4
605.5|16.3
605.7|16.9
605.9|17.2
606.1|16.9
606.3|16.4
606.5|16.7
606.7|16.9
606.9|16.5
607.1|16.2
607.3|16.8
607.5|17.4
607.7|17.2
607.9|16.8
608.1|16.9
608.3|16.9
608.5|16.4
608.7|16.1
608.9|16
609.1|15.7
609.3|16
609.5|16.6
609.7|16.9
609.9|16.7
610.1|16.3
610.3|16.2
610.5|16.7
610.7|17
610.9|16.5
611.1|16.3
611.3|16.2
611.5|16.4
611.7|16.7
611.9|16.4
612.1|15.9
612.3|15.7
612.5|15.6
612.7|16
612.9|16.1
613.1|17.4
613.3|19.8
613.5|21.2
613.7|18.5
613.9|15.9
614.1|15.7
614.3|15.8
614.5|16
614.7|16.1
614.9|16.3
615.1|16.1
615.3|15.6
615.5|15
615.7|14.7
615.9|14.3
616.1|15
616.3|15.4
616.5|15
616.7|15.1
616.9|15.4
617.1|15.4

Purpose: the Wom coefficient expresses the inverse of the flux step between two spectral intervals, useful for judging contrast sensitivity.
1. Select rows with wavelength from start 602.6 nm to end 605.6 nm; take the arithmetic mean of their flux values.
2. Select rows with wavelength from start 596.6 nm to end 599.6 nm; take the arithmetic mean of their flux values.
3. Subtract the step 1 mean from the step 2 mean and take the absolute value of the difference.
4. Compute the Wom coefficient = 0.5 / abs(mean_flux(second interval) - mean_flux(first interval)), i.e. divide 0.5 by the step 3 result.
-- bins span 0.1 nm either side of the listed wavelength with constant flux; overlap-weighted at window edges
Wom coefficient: 2.3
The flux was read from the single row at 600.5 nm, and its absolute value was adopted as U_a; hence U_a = 16.1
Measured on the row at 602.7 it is 16.0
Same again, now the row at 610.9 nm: 16.5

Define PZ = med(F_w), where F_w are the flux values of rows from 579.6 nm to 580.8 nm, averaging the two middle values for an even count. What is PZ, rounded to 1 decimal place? 16.8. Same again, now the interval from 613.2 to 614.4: 17.2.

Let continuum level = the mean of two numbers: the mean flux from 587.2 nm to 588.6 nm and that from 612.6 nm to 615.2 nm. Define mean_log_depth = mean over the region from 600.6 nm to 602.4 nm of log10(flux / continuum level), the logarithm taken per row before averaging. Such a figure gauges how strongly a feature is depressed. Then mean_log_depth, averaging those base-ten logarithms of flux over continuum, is -0.008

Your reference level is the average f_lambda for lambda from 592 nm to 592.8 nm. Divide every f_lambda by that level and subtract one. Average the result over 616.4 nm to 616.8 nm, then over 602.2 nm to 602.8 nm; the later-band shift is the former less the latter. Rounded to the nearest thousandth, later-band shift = -0.025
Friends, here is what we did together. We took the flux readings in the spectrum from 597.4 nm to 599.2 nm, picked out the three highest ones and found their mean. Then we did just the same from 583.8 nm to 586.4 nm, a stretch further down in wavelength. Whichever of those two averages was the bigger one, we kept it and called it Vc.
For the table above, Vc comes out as 17.0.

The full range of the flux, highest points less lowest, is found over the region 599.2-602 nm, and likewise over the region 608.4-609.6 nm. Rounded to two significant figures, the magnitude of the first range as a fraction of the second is 1.2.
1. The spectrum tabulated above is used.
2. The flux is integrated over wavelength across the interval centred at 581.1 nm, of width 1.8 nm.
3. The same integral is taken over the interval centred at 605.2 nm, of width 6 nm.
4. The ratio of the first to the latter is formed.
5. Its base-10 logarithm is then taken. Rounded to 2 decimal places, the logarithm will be -0.52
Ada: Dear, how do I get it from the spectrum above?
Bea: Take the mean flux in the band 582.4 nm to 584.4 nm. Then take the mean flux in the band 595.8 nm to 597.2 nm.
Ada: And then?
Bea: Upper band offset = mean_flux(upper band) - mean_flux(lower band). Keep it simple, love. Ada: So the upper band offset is -0.84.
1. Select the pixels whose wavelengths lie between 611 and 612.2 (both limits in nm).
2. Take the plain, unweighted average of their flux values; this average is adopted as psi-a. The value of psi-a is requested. 16.3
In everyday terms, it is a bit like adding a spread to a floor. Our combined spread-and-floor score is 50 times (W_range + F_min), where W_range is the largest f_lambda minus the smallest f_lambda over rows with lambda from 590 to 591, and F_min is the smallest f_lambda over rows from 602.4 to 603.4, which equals 820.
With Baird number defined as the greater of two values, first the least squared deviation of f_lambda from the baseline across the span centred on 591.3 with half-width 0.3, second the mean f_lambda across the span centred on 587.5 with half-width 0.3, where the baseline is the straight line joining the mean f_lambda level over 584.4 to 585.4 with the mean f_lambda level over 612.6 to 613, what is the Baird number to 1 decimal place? 15.8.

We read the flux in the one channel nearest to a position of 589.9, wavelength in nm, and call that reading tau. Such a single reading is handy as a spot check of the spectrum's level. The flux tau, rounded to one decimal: 13.6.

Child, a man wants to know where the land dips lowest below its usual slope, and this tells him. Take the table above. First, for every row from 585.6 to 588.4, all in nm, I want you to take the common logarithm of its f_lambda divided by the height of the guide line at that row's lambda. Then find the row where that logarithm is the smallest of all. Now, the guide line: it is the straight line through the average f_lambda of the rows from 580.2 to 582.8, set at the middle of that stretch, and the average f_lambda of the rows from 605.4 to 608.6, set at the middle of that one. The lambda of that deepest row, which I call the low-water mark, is 588.3 nm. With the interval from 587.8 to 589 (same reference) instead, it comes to 588.9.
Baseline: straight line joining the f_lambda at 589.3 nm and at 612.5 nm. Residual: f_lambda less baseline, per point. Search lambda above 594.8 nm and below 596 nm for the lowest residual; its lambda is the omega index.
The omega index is 595.9 nm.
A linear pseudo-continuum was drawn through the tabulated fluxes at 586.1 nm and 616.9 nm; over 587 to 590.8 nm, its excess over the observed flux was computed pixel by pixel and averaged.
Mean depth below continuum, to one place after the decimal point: 1.7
